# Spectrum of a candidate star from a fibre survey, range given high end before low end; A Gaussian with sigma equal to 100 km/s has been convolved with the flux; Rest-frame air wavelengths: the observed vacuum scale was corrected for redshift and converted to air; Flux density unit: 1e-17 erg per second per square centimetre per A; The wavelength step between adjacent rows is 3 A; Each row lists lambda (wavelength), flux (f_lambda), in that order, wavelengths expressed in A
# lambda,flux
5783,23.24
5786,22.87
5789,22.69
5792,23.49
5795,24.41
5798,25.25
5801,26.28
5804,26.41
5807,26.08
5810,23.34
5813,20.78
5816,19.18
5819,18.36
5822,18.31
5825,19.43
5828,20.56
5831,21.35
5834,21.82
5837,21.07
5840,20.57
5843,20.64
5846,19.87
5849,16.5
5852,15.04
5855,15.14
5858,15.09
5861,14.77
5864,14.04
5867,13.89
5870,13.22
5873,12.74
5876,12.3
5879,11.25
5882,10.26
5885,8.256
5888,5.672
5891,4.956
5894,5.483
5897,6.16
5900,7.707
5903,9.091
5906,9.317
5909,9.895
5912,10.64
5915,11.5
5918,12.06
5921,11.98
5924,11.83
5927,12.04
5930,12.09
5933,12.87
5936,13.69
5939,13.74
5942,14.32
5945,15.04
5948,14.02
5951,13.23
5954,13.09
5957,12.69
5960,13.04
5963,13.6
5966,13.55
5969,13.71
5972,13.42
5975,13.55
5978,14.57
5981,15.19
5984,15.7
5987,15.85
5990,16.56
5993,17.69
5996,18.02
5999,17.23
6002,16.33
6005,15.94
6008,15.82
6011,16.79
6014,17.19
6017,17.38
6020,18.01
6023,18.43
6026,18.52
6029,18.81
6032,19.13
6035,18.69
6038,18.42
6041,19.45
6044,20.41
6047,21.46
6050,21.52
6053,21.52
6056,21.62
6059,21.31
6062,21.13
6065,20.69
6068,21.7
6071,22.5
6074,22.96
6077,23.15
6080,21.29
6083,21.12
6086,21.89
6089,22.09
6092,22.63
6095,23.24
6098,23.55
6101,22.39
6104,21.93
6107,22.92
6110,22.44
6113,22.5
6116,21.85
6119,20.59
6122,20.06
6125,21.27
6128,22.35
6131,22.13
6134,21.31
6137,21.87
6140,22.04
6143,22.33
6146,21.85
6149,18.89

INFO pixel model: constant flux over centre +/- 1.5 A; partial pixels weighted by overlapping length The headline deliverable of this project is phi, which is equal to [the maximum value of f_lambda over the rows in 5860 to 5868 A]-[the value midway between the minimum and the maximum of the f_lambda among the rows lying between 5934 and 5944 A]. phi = 1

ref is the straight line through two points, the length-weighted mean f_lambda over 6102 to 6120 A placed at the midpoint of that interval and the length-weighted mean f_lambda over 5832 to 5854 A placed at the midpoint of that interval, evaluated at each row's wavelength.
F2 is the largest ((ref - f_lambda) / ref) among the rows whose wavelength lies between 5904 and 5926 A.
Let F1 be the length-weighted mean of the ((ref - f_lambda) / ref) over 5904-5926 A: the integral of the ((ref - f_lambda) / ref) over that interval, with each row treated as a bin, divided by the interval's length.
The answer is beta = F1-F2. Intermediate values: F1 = 0.5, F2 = 0.5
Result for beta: -0.082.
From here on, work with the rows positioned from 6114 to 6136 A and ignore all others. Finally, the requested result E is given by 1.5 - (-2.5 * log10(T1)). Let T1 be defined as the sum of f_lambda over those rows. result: 6.9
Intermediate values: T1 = 150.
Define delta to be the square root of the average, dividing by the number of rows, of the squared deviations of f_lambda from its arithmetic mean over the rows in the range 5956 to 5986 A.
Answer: 0.90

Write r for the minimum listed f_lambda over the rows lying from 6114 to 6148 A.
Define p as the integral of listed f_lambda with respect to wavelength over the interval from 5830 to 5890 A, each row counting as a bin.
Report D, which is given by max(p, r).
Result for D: 902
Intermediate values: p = 902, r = 20.06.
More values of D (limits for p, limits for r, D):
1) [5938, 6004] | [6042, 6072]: 974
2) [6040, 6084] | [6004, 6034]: 945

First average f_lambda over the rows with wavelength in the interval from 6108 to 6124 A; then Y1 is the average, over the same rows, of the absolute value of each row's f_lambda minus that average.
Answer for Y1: 0.93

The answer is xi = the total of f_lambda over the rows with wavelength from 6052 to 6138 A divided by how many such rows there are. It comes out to 22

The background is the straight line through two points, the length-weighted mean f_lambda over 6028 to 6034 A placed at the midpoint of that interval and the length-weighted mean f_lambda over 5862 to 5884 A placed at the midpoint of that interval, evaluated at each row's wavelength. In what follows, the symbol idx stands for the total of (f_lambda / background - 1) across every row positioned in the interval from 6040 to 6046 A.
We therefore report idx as 0.05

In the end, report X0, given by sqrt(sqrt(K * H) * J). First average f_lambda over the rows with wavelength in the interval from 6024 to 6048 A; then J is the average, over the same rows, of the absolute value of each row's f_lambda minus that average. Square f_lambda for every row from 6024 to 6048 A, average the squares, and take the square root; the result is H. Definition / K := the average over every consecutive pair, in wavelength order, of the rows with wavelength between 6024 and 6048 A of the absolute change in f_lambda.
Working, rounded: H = 19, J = 0.81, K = 0.62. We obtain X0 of 1.68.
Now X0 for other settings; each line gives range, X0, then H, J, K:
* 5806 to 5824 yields 3.76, 21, 2.47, 1.55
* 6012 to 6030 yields 1.13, 18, 0.53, 0.32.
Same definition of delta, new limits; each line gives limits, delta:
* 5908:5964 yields 1.24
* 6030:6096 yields 1.33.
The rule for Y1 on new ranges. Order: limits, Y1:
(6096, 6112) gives 0.47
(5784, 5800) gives 0.87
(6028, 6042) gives 0.31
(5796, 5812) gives 0.94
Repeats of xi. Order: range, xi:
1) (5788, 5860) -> 21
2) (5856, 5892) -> 11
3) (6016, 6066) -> 20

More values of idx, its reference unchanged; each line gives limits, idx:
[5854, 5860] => 0.56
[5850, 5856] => 0.58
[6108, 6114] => 0.02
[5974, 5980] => -0.32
